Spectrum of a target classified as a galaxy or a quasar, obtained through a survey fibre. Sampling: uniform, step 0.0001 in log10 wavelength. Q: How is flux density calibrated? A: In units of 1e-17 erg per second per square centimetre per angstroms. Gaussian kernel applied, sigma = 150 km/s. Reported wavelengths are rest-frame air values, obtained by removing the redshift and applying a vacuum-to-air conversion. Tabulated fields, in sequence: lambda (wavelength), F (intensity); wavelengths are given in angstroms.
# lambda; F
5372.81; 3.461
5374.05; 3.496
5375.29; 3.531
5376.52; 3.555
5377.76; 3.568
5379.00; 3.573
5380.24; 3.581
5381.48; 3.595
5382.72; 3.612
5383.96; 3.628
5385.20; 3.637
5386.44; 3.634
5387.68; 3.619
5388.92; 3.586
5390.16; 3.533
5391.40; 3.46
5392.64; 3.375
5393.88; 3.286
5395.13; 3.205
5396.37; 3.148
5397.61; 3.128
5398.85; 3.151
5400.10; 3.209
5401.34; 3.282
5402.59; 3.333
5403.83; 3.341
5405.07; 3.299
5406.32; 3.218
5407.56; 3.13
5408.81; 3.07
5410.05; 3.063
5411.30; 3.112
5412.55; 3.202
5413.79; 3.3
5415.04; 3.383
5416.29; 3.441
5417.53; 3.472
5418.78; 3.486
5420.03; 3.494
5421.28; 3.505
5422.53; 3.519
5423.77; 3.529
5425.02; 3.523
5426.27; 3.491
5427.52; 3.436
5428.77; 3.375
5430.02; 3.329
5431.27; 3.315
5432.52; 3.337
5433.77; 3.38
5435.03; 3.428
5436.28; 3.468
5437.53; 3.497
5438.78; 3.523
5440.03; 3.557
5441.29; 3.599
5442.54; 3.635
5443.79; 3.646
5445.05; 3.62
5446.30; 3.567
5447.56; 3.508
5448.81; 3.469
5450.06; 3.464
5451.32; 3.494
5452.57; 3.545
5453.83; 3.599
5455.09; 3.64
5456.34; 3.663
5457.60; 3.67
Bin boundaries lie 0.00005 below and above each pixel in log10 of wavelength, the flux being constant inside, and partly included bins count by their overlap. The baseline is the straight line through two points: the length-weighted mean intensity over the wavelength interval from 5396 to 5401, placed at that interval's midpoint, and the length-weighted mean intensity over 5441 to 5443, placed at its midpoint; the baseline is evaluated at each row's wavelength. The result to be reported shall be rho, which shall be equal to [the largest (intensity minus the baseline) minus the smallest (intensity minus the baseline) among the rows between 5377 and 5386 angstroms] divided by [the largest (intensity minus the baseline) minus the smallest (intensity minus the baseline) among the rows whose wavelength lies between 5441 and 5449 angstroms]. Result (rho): 0.1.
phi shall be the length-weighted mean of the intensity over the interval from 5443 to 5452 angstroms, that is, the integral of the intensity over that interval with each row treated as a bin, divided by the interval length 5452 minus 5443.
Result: 3.54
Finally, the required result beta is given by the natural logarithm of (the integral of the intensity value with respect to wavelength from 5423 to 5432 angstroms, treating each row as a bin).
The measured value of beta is 3.4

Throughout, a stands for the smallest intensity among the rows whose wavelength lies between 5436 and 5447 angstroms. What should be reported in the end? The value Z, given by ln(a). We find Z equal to 1.24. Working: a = 3.468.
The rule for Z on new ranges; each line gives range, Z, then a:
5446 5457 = 1.24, 3.464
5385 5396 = 1.16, 3.205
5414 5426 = 1.22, 3.383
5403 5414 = 1.12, 3.063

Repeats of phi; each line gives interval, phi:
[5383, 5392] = 3.59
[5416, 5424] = 3.50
